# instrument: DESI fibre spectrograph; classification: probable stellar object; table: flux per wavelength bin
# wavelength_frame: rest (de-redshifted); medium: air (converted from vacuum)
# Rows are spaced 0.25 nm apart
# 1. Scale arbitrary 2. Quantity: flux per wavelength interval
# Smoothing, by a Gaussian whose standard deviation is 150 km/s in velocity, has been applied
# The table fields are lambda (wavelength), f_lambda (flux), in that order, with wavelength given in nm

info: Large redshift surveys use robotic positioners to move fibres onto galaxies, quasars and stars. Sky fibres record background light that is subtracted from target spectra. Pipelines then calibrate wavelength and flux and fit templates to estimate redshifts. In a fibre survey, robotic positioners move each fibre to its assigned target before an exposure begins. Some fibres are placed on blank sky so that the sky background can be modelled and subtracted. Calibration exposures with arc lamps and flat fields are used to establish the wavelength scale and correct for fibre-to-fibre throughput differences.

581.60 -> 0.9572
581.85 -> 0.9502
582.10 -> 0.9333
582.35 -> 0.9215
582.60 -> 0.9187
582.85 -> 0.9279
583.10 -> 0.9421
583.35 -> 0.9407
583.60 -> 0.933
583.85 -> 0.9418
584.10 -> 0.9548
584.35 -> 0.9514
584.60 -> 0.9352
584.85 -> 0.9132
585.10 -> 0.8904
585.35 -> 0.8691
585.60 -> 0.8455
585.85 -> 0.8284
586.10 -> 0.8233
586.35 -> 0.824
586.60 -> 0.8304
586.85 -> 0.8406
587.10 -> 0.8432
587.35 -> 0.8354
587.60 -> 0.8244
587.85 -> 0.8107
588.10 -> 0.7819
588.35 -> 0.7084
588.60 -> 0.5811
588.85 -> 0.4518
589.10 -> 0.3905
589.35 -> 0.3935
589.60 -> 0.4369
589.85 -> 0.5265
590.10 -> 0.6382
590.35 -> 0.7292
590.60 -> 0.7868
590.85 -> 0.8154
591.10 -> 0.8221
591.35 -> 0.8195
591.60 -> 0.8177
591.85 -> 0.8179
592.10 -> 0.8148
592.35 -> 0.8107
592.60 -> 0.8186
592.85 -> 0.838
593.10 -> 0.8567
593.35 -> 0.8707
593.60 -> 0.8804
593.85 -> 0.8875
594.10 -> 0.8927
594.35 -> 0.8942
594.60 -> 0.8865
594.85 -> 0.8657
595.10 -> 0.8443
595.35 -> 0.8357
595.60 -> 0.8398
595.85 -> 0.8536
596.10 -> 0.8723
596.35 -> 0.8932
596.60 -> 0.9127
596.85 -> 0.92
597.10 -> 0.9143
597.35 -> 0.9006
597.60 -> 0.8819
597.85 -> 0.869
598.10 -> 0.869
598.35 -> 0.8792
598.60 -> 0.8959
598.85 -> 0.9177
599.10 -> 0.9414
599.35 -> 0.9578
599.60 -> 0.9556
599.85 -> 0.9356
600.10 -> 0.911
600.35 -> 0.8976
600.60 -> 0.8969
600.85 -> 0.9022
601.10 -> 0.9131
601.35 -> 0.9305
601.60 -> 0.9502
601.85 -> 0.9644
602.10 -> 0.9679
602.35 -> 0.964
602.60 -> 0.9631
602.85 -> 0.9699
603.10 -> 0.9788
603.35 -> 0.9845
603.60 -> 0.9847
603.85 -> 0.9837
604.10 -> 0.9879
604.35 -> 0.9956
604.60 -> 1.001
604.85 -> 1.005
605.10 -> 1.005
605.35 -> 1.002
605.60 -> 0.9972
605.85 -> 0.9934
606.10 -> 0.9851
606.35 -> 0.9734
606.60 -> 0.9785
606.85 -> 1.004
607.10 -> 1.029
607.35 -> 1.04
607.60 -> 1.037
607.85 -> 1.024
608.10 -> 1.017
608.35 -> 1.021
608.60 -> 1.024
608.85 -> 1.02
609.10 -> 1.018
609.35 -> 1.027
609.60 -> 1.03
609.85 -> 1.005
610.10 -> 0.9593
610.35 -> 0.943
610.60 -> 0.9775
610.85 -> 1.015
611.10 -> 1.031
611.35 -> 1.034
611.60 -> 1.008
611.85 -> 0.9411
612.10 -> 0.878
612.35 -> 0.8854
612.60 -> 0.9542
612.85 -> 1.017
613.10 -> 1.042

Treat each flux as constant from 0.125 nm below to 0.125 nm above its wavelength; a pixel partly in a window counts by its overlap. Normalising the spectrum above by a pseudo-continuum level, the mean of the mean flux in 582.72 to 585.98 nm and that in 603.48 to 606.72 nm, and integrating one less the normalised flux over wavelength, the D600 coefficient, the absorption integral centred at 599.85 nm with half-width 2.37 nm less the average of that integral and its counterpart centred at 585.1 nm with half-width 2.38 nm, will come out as -0.07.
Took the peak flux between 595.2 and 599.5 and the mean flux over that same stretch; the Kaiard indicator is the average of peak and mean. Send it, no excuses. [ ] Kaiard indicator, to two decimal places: 0.92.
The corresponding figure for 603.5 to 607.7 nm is 1.02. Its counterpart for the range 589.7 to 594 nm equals 0.84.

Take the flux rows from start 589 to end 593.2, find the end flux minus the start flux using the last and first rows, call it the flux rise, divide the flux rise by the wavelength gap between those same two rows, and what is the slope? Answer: 0.12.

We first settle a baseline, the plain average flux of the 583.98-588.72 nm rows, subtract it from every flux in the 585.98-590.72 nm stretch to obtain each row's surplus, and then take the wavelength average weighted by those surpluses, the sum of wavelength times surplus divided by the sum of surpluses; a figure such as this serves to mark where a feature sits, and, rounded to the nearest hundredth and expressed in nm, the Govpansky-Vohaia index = 589.26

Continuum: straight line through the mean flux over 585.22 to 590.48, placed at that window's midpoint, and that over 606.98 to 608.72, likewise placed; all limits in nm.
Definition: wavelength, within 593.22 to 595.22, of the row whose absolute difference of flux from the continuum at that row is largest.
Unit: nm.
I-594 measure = 594.10 nm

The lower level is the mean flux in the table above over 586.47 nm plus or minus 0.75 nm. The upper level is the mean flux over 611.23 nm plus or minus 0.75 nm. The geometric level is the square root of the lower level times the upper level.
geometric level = 0.91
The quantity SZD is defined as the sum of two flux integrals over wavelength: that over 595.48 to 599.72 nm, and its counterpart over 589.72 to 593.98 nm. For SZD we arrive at 7.2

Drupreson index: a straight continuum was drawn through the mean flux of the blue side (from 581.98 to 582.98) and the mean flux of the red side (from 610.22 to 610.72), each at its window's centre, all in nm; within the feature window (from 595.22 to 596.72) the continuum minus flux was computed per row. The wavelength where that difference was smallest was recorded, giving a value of 596.60 nm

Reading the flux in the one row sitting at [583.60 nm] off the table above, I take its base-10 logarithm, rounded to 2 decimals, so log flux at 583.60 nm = -0.03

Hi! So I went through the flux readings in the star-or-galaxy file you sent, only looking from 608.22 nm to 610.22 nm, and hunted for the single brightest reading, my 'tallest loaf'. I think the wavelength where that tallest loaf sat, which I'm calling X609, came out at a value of 609.60 nm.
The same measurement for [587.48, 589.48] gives 587.60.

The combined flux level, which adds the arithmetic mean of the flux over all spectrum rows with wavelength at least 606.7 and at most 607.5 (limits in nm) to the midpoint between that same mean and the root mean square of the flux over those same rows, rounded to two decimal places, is 2.05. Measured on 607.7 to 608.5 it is 2.04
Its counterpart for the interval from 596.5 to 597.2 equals 1.83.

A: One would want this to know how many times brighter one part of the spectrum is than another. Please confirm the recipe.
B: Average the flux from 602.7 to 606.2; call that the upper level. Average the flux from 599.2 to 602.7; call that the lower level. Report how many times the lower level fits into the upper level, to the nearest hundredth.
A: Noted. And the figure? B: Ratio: 1.06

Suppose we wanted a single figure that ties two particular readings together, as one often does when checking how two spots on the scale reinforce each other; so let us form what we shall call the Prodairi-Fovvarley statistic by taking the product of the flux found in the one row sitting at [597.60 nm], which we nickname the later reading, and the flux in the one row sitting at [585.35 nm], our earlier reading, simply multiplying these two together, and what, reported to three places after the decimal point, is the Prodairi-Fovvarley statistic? 0.766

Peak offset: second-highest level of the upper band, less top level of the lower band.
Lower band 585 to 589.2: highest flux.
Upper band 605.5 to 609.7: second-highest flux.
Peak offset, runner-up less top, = 0.147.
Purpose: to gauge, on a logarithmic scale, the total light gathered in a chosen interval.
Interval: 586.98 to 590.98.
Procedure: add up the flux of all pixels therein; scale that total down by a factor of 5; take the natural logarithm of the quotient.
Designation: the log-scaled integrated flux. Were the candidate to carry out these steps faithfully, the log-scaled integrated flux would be 0.7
